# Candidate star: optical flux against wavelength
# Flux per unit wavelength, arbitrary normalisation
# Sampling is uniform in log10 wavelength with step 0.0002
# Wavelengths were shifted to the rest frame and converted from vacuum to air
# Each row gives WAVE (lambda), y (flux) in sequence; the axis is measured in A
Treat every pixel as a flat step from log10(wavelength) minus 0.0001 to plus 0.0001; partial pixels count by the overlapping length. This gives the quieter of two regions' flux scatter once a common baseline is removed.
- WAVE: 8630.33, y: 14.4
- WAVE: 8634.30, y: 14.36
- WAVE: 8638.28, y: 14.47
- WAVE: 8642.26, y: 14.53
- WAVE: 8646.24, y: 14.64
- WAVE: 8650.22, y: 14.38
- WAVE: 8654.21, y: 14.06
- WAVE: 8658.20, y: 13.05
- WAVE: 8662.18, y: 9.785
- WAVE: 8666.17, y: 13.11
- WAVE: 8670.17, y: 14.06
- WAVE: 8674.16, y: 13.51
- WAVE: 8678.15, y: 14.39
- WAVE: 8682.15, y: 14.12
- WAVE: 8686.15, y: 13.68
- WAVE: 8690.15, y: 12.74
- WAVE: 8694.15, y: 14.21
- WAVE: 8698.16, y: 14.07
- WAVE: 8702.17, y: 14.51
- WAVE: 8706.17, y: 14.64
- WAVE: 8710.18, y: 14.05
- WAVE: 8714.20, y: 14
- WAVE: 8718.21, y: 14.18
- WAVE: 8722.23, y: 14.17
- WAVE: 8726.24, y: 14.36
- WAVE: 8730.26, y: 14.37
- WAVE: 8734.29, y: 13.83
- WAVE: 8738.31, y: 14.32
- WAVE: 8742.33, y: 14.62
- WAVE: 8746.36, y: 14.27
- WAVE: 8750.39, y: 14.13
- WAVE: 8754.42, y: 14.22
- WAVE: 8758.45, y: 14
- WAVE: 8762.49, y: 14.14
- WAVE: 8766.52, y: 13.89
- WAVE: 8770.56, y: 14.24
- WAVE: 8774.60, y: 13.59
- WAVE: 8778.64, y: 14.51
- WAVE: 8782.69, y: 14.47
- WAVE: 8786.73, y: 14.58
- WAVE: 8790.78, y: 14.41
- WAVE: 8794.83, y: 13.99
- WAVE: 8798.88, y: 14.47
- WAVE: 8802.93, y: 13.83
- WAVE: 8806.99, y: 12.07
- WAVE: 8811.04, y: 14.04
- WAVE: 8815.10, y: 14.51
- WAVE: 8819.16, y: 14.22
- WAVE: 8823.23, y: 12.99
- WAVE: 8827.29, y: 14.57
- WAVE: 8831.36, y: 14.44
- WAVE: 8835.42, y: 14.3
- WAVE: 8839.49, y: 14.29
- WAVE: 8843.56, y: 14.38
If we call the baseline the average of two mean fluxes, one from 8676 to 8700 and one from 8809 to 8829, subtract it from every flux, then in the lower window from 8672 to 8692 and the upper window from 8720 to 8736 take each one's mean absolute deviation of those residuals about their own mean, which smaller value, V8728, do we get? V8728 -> 0.18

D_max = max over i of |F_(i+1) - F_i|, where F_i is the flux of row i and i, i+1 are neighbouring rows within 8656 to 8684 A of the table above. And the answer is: 3.3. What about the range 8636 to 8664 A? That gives 3.3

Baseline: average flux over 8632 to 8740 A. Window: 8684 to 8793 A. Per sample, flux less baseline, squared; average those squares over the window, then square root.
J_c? 0.46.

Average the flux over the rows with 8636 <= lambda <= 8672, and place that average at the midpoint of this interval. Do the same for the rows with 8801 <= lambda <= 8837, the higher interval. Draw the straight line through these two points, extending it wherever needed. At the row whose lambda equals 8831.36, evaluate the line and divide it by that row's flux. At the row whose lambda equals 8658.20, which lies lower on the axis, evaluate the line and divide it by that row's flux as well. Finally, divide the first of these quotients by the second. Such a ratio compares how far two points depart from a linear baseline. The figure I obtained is 0.93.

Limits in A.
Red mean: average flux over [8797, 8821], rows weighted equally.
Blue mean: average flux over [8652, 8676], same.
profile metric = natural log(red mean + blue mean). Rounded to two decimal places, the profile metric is 3.29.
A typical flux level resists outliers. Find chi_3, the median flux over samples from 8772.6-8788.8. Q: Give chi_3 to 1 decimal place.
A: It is 14.5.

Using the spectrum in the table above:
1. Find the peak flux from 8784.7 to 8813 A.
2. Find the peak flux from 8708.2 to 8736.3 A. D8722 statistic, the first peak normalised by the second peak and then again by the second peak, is 0.0706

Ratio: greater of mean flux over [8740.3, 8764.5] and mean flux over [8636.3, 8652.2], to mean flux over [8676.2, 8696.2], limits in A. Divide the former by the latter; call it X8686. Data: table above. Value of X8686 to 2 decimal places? 1.05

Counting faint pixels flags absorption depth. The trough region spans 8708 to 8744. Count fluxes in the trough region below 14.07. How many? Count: 3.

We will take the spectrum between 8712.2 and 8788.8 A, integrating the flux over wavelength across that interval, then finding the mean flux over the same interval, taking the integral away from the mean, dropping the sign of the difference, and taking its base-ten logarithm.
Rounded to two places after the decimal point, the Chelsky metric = 3.03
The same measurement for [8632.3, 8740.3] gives 3.17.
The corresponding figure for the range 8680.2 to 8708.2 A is 2.58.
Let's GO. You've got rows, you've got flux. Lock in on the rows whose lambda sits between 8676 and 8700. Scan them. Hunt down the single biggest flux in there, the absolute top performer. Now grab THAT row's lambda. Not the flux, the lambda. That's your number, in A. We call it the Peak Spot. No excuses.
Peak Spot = 8678.15 A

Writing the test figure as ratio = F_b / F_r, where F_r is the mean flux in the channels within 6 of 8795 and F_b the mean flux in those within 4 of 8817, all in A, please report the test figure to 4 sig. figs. 1.005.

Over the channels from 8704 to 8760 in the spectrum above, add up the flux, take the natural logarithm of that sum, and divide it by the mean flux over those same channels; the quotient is 0.372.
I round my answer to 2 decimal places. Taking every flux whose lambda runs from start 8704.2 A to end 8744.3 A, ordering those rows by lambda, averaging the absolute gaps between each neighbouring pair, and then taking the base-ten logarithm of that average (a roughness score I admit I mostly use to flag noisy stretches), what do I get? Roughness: -0.58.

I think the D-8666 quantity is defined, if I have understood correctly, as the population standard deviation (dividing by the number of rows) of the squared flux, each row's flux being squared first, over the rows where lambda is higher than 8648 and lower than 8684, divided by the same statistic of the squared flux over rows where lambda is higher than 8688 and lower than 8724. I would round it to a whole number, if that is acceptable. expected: 2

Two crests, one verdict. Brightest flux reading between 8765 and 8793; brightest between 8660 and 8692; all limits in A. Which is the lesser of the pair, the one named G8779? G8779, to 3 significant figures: 14.4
